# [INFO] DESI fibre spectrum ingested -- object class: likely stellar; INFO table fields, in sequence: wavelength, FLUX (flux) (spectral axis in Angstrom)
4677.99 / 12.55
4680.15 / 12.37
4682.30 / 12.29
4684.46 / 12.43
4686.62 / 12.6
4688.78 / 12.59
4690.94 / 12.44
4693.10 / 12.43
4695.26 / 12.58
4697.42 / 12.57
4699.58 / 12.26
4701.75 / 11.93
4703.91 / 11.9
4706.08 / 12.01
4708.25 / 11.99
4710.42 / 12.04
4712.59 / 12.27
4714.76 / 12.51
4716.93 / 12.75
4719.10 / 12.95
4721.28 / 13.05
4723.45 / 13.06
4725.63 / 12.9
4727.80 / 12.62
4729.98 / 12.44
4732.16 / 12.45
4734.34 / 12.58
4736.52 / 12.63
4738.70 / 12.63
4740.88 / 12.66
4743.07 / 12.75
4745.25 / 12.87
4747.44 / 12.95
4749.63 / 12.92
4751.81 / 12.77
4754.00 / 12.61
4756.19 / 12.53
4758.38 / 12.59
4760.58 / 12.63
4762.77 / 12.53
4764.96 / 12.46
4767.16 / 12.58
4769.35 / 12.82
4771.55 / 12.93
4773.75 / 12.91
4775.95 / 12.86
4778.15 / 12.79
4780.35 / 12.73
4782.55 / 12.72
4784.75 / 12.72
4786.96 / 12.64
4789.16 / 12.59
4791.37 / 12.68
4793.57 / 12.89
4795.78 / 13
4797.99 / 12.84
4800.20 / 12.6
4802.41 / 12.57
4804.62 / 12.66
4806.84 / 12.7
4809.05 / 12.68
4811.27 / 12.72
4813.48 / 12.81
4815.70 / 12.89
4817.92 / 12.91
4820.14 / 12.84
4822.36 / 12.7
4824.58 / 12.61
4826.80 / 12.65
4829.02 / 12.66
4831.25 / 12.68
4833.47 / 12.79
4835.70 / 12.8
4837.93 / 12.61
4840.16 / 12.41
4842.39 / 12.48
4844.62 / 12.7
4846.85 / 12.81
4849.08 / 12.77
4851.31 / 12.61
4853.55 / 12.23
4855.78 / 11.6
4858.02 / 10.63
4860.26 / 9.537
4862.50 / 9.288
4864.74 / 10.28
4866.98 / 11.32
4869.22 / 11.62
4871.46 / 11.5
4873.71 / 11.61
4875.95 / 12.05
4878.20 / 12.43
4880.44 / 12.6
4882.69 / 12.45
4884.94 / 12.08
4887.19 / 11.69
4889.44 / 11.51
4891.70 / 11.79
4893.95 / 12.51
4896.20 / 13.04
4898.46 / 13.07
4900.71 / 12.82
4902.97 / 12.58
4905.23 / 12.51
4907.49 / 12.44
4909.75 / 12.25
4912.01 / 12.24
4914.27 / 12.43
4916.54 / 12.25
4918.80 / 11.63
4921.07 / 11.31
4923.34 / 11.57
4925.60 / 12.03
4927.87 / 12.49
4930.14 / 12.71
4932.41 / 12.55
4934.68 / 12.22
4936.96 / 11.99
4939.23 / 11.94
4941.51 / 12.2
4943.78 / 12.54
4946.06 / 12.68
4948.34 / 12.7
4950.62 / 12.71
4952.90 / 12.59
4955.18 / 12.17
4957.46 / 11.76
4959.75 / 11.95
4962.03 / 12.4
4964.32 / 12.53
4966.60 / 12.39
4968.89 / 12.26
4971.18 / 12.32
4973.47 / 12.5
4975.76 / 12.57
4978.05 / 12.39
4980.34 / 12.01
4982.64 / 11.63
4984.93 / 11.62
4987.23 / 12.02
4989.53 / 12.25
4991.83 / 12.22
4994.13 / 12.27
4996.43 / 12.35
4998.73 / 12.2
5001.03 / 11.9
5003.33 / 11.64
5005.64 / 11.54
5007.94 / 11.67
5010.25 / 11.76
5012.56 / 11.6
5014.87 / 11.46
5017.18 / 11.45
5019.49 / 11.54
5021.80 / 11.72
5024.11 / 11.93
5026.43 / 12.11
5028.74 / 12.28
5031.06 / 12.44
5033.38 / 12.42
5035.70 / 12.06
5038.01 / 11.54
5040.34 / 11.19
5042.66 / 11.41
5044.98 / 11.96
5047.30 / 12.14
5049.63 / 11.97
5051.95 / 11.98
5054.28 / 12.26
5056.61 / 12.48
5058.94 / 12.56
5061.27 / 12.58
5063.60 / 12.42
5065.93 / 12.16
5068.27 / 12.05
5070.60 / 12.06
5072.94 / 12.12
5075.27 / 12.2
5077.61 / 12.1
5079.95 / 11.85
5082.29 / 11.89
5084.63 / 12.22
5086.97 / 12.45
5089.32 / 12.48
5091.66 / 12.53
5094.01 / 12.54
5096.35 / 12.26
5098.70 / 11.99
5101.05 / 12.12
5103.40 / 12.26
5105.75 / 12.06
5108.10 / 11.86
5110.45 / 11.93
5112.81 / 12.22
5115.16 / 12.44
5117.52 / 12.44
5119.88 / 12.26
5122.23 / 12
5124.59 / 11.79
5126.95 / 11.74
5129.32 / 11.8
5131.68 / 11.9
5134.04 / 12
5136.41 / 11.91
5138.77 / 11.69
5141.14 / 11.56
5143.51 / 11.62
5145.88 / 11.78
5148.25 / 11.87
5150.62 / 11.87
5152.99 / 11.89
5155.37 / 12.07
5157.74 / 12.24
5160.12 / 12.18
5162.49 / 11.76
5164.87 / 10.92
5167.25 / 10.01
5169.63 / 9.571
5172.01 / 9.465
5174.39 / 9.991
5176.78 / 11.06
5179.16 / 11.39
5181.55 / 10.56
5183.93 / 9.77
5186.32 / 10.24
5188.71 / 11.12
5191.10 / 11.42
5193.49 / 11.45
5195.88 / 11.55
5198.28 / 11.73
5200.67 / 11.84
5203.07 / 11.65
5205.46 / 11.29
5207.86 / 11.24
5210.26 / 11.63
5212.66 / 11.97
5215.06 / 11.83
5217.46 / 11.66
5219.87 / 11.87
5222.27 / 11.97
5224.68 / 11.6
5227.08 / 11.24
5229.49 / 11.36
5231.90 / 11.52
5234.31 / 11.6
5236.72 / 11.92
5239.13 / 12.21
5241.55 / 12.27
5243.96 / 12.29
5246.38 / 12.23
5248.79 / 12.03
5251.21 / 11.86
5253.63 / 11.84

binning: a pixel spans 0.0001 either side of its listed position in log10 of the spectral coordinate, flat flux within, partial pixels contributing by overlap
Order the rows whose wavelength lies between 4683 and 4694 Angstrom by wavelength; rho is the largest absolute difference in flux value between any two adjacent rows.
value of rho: 0.17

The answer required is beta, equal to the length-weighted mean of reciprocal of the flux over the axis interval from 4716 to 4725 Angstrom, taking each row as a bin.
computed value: 0.0772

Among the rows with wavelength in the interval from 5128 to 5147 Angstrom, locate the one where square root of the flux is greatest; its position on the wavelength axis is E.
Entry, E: 5134.04 Angstrom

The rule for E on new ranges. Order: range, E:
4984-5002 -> 4996.43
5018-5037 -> 5031.06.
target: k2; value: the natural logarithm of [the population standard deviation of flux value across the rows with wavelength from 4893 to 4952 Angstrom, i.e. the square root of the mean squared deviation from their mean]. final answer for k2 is -0.87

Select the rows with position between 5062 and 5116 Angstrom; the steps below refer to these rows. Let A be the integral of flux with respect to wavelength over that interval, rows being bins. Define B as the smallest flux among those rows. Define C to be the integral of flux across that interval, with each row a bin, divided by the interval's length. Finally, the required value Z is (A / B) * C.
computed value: 677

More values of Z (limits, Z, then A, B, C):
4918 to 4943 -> 322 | 302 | 11.31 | 12.1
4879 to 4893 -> 176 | 169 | 11.51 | 12.0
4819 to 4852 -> 427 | 418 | 12.41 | 12.7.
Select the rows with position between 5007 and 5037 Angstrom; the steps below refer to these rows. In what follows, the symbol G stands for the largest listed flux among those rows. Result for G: 12.44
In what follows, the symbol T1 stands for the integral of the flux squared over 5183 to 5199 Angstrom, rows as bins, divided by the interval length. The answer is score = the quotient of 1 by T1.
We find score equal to 0.0082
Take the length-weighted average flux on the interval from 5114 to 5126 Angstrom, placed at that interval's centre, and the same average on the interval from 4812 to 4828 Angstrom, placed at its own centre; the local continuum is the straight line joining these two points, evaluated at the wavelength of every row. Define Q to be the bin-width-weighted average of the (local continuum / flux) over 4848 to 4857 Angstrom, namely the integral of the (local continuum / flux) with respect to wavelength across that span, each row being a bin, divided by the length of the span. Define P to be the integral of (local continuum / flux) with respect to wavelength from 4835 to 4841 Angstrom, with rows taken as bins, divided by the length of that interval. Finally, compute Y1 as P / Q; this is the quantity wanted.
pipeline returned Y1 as 0.97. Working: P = 1.01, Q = 1.04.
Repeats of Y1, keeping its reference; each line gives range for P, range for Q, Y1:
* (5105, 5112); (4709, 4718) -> 0.97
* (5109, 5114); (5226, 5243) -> 0.99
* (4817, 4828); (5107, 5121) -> 1.00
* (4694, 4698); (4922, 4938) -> 1.01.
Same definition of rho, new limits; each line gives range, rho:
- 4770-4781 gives 0.07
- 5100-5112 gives 0.20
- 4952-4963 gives 0.45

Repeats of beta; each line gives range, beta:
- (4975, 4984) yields 0.0826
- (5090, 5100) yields 0.0811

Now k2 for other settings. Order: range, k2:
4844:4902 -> -0.01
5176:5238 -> -0.66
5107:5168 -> -0.75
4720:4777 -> -1.69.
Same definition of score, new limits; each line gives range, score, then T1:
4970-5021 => 0.0070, 143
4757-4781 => 0.0062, 162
